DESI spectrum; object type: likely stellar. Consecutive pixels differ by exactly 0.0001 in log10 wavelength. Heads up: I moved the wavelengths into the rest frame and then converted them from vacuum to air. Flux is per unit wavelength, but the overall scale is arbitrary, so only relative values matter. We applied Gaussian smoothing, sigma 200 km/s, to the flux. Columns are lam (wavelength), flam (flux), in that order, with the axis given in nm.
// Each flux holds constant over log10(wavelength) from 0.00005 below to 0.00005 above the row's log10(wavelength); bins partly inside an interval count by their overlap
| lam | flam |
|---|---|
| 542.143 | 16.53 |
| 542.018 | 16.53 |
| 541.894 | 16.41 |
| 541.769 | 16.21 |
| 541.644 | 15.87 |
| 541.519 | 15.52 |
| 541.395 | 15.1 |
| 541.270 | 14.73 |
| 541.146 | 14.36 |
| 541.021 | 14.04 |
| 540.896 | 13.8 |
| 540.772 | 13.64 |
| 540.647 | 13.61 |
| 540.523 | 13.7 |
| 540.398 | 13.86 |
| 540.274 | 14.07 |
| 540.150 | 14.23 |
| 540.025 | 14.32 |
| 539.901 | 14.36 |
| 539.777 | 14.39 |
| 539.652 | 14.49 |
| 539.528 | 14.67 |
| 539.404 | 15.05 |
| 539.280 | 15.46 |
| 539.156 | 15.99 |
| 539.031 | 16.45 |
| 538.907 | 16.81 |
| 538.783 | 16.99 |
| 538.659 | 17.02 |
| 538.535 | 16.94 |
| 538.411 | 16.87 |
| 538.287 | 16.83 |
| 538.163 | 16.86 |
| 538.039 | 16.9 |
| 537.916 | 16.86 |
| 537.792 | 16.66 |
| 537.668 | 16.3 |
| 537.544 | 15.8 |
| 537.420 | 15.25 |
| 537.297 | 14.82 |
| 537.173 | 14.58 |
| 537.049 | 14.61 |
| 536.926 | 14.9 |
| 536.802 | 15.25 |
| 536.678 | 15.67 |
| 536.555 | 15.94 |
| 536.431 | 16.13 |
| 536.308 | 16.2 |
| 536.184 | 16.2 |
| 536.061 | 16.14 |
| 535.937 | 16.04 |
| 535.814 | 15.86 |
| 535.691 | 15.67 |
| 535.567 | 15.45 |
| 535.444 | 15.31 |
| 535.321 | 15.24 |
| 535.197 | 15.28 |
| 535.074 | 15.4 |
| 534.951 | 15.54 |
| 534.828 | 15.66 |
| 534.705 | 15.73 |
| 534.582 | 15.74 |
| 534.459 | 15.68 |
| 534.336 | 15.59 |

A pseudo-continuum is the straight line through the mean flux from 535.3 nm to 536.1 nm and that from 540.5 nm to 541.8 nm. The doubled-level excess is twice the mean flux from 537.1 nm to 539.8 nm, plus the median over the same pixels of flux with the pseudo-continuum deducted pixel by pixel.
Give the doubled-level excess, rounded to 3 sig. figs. 33.2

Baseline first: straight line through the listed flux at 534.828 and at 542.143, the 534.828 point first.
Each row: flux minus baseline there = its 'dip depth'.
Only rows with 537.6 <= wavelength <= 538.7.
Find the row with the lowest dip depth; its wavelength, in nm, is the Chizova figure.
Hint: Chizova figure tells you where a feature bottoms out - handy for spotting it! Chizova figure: 537.668 nm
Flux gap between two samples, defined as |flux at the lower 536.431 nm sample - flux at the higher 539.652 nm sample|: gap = 1.6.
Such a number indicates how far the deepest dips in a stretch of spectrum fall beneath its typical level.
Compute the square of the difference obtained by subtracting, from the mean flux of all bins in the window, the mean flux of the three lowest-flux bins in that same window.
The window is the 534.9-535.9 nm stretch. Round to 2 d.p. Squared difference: 0.04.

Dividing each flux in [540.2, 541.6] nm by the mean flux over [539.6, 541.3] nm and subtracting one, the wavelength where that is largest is 541.519 nm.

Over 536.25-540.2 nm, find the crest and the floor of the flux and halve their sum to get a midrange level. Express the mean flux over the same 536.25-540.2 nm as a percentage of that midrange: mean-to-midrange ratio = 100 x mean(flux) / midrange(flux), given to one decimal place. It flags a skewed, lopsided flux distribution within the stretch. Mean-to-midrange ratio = 100.7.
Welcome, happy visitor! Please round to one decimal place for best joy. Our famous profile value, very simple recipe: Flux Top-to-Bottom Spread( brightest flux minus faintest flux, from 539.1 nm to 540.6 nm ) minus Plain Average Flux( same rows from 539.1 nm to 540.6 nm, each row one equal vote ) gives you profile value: -12.3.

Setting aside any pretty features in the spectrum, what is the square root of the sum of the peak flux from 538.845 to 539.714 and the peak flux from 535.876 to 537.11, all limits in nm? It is 5.75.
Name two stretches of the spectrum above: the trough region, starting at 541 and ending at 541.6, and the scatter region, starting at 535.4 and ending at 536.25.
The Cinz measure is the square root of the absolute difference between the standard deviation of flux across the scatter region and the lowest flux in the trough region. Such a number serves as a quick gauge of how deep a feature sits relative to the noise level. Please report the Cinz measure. 3.70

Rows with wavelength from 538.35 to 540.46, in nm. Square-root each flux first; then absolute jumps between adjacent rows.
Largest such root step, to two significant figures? 0.067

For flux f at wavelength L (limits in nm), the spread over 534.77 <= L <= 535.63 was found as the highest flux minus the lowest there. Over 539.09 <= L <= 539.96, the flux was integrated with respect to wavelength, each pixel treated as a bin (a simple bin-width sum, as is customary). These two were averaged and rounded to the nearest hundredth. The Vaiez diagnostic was 6.70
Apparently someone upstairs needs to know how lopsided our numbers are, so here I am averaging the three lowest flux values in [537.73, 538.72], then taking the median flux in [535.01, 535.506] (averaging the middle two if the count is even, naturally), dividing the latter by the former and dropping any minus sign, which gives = 0.91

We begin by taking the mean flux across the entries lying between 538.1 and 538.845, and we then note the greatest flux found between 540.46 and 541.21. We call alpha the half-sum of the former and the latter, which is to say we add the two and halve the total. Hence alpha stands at 15.64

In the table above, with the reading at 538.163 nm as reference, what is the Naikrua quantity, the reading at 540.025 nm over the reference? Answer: 0.85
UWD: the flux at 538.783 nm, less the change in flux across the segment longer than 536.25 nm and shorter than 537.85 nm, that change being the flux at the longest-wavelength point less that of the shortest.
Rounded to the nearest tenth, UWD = 16.5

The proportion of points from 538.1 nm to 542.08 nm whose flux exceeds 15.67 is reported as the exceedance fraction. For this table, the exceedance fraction 0.4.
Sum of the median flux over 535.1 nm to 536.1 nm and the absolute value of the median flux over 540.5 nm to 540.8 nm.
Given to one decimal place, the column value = 29.2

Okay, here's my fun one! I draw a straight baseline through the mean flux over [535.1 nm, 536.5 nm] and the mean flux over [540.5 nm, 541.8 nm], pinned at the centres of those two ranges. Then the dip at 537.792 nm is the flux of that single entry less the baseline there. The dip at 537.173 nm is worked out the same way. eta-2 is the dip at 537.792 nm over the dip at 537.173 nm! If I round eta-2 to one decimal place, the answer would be -1.5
